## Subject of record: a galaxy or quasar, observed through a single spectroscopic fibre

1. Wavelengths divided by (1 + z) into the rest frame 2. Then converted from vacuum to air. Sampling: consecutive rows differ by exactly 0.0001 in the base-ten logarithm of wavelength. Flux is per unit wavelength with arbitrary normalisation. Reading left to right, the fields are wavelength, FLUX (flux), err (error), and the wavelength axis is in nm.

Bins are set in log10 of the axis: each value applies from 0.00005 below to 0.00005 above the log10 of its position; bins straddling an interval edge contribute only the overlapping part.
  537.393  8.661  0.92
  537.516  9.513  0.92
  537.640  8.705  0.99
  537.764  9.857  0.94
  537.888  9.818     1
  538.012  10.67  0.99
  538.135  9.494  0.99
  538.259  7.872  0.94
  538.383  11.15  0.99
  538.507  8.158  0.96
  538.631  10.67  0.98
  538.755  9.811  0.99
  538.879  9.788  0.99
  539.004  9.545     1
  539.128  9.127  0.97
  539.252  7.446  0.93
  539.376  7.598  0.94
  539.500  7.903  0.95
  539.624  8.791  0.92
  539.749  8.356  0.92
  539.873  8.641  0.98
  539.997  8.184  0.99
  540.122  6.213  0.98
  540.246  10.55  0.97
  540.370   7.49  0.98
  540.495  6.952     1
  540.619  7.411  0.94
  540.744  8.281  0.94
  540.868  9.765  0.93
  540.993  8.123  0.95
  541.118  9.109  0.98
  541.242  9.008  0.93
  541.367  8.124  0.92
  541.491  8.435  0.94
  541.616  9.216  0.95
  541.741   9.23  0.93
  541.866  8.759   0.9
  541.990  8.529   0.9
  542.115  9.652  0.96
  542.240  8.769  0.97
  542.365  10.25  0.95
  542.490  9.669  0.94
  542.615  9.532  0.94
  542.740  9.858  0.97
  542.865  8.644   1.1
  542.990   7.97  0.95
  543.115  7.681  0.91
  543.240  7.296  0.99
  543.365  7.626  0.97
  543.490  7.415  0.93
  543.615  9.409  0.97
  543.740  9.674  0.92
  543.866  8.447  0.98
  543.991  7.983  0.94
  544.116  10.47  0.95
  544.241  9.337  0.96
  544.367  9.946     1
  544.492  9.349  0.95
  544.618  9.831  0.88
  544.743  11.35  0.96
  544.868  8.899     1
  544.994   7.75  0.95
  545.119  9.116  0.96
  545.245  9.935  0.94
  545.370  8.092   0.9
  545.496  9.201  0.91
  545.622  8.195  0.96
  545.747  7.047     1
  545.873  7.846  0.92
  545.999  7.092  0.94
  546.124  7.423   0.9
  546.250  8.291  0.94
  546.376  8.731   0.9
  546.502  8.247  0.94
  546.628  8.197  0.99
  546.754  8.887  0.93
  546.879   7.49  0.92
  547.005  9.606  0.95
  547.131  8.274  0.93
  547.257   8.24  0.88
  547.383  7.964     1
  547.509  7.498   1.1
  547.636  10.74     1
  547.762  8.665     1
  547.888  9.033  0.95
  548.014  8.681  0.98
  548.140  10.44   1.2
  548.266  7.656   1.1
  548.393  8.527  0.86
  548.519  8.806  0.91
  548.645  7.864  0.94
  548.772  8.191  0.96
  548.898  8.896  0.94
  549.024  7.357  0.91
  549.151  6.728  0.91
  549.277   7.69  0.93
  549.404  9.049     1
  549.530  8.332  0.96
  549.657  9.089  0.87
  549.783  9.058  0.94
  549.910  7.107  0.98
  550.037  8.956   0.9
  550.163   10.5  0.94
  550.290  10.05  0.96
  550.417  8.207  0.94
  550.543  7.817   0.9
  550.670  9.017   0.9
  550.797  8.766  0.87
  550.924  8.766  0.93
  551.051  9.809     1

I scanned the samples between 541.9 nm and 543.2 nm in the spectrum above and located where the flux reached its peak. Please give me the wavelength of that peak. 542.365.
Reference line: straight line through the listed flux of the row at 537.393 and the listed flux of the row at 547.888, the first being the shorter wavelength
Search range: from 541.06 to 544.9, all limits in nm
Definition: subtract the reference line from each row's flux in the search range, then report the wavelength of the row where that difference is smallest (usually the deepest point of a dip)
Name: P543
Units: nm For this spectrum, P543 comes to 543.240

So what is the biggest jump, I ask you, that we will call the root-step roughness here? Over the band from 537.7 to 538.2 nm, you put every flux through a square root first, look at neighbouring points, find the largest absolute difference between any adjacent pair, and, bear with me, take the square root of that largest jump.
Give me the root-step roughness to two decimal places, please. 0.43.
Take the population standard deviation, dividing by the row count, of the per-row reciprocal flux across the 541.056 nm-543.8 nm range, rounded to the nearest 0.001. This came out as 0.011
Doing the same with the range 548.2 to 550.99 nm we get 0.013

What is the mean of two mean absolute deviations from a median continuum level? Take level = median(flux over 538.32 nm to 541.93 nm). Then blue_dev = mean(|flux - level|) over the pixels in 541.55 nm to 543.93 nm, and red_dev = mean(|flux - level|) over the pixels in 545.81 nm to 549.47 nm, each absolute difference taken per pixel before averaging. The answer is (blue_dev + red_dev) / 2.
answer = 0.75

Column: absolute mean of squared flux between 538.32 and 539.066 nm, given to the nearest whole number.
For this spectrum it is 98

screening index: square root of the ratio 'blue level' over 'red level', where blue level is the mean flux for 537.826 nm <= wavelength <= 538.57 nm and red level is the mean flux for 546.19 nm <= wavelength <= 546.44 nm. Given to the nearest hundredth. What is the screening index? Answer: 1.06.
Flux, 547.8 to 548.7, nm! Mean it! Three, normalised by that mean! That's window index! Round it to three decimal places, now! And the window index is 0.344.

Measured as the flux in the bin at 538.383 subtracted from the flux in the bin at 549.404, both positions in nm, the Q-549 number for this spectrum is -2.1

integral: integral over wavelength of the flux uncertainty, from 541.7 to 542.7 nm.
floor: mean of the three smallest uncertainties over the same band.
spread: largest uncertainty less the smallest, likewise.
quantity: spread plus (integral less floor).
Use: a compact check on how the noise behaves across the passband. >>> 0.10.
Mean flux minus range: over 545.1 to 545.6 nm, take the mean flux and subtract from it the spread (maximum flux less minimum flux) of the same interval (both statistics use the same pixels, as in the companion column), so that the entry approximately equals 7.2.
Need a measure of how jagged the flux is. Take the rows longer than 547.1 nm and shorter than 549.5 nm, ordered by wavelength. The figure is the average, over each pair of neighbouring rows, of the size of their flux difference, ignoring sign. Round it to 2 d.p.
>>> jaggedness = 1.05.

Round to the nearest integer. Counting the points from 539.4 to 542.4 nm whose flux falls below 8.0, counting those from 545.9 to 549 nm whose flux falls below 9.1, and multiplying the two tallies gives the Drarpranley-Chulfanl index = 105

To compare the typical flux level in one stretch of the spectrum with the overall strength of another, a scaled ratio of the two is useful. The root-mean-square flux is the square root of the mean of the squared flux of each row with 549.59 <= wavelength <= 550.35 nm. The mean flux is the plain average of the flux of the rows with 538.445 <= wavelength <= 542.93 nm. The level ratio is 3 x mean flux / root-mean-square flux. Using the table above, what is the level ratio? 2.86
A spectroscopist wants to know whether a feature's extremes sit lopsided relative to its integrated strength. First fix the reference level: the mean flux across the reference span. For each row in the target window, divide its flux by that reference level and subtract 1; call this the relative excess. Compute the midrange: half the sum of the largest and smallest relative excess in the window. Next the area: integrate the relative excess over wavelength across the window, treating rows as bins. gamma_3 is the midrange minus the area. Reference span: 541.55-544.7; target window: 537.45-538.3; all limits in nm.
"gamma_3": -0.01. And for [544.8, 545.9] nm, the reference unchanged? 0.01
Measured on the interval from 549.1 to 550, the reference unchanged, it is -0.04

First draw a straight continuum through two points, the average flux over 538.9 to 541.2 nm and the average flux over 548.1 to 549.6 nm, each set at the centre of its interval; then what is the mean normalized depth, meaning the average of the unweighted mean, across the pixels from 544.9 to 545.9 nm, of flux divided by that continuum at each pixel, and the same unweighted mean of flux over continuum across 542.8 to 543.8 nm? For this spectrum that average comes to 1.00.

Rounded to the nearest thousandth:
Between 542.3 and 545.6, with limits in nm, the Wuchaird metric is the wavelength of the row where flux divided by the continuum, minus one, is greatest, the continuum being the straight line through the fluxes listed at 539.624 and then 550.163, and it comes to 544.743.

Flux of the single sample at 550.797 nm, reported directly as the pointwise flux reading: 8.766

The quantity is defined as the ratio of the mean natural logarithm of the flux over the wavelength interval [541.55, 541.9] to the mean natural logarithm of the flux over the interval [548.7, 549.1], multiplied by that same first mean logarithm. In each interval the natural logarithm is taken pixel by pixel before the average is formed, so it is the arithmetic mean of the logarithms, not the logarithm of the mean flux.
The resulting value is 2.32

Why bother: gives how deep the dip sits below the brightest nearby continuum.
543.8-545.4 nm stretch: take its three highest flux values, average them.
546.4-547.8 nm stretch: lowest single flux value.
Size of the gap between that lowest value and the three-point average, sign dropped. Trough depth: 3.1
